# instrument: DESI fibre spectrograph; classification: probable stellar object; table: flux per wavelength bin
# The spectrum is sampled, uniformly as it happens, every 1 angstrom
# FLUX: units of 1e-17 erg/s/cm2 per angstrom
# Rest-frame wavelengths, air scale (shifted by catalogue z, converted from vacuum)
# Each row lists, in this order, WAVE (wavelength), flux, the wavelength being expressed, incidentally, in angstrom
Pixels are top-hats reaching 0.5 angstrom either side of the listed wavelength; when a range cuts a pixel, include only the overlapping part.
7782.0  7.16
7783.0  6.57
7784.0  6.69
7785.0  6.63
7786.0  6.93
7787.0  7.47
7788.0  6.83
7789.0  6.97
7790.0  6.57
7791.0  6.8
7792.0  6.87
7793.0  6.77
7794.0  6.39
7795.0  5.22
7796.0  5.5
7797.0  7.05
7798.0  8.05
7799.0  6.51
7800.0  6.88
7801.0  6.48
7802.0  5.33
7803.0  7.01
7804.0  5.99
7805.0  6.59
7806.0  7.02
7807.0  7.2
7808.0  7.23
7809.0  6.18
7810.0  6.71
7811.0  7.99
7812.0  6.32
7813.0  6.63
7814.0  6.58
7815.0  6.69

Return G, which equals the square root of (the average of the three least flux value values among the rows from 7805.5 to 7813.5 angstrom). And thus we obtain 2.53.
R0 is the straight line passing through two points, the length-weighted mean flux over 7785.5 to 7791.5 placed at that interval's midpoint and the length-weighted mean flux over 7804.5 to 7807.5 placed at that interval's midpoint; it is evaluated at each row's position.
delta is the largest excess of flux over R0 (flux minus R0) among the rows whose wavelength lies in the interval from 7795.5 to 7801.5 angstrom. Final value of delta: 1.1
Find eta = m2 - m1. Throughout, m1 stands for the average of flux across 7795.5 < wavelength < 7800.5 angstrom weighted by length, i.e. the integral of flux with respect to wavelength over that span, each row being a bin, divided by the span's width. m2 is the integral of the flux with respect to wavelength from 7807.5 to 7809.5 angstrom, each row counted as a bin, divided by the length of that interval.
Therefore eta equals -0.09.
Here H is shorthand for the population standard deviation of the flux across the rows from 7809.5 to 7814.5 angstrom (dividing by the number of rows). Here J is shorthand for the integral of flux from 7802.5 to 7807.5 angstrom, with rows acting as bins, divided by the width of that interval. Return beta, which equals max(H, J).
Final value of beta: 6.76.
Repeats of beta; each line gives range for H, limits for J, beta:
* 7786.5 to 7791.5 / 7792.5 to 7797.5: 6.19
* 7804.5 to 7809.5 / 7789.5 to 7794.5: 6.68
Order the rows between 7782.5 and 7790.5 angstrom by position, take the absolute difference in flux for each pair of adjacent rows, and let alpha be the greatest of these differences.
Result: 0.64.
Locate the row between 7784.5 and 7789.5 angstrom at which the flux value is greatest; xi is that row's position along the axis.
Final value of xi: 7787.0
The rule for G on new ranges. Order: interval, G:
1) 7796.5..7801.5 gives 2.57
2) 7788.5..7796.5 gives 2.39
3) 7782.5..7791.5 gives 2.57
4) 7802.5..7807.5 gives 2.56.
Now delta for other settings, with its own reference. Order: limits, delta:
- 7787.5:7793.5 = 0.0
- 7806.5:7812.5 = 1.1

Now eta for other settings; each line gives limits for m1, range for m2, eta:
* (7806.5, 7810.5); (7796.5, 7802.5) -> -0.11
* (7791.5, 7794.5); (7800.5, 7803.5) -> -0.40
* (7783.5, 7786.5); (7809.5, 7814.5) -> 0.10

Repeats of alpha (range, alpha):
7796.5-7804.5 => 1.68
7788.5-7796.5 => 1.17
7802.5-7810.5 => 1.05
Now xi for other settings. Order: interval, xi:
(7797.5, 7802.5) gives 7798.0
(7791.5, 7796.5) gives 7792.0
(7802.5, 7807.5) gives 7807.0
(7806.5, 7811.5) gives 7811.0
